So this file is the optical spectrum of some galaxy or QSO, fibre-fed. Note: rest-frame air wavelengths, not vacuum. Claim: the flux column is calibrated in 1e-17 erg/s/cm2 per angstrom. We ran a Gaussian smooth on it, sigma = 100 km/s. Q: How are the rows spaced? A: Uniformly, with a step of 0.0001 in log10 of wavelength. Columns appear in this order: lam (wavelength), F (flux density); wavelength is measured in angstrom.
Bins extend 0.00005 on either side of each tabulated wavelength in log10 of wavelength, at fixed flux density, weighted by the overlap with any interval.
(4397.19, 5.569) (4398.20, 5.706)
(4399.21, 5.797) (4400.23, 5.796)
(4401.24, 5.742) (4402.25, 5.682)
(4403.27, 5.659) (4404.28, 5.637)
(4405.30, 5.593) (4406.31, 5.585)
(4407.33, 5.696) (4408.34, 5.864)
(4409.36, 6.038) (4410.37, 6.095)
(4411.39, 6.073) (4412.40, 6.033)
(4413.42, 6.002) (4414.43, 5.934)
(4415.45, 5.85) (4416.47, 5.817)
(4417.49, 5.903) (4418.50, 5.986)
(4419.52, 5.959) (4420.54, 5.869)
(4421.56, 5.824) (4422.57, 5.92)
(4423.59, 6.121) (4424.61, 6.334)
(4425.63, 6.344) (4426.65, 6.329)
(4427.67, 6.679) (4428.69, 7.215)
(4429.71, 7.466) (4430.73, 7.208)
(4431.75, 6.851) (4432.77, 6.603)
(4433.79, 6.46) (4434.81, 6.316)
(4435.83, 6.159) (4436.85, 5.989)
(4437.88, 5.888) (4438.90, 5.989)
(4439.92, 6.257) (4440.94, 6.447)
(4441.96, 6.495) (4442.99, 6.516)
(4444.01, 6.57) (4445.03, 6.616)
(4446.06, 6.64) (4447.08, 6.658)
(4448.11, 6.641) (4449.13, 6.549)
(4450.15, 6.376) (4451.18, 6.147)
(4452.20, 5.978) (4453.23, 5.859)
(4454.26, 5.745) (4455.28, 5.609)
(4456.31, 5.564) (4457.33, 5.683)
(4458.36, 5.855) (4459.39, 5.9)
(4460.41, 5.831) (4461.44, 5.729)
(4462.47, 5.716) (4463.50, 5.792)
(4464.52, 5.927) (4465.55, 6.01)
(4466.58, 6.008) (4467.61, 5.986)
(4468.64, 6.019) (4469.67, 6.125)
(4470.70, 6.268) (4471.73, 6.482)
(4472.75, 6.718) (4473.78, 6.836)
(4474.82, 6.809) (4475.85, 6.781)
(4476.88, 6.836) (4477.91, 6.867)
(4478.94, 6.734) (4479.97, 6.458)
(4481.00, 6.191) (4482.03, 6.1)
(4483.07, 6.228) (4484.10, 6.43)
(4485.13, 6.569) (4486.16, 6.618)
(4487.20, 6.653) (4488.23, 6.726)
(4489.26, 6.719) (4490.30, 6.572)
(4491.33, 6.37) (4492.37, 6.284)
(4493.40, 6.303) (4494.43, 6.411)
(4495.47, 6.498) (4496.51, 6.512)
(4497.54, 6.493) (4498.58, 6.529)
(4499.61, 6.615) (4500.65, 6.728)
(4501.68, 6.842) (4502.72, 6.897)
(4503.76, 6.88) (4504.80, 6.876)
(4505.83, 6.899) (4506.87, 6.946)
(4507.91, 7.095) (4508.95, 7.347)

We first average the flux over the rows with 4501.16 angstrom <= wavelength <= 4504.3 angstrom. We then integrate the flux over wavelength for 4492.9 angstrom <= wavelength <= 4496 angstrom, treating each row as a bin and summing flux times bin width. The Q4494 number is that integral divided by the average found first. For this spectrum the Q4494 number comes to 2.9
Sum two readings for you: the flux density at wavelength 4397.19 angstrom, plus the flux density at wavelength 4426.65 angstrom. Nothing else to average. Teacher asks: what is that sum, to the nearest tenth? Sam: 11.9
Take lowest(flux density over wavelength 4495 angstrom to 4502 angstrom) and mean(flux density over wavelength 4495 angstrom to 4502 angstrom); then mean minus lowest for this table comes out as 0.11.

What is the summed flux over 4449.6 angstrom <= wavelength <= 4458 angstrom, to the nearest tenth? 47.0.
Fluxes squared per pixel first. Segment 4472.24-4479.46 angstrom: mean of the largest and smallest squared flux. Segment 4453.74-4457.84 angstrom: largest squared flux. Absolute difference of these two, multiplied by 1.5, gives 20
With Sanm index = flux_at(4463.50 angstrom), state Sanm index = 5.792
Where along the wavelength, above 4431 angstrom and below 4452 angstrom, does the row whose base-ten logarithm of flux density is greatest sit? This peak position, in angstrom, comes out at 4431.75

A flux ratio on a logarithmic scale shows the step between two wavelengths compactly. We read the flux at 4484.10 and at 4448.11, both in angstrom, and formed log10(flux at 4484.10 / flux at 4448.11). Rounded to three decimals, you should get -0.014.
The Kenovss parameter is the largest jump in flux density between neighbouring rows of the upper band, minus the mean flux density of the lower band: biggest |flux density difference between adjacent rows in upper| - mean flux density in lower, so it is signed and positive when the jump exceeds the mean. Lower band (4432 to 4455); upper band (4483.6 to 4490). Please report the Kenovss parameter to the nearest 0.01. -6.17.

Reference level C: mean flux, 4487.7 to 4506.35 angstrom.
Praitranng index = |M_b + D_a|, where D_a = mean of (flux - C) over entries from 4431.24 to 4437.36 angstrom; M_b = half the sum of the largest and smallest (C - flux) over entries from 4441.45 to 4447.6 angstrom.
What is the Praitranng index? 0.2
